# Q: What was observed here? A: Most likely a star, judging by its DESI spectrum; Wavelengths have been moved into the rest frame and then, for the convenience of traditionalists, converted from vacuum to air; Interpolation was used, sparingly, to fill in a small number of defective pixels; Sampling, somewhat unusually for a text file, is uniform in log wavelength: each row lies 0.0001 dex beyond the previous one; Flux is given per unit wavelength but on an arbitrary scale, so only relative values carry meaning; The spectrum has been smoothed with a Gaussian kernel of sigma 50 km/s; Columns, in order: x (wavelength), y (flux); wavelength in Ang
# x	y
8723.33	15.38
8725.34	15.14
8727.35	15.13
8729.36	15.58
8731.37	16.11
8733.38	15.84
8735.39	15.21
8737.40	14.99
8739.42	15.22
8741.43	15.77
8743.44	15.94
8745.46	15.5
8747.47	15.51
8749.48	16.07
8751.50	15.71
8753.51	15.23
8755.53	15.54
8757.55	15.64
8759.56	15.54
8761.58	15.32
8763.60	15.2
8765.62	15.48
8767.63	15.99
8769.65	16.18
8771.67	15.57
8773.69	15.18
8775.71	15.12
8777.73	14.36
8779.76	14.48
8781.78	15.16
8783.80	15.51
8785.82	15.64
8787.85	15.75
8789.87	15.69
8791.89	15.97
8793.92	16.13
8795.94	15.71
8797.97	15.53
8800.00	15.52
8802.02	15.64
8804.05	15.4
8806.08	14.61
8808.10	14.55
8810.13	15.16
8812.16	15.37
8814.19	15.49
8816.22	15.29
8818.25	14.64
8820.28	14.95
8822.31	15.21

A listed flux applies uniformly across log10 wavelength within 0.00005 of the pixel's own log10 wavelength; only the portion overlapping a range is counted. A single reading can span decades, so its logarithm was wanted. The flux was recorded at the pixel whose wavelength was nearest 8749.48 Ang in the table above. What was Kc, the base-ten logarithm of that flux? 1.21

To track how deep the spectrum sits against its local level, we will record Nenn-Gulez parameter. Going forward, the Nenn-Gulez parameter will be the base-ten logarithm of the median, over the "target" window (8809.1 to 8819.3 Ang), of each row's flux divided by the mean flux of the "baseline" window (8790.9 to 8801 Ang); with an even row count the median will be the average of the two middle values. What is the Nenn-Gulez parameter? -0.013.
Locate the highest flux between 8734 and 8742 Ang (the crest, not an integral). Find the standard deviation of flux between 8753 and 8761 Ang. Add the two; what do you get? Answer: 15.9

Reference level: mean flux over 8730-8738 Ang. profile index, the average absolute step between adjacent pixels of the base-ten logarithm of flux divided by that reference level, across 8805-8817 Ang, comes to 0.0069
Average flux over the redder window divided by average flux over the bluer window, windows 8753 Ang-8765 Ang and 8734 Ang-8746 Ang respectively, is 0.998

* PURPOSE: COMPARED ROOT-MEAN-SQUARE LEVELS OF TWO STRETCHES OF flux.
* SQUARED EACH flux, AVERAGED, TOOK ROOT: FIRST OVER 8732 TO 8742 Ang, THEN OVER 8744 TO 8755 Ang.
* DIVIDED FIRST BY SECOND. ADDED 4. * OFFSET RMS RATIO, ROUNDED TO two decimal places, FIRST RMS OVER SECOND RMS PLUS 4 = 4.99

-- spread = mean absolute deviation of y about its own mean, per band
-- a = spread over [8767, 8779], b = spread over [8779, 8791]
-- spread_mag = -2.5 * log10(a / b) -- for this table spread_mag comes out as -0.4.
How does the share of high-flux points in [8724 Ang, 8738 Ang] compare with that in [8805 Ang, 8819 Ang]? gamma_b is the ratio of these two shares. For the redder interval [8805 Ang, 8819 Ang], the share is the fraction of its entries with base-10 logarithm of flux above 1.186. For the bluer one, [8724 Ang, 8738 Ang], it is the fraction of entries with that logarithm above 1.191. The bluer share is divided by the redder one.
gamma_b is 1.5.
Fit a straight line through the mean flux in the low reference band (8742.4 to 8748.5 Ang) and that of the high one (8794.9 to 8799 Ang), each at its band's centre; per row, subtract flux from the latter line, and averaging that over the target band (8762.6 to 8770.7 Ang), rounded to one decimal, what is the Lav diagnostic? -0.1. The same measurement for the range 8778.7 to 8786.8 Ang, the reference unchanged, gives 0.4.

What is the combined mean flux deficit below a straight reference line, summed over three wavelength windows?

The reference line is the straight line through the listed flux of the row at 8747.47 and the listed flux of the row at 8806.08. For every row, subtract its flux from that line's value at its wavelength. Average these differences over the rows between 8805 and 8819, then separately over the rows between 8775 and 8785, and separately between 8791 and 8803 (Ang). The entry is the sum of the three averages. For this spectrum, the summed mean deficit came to -1.4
